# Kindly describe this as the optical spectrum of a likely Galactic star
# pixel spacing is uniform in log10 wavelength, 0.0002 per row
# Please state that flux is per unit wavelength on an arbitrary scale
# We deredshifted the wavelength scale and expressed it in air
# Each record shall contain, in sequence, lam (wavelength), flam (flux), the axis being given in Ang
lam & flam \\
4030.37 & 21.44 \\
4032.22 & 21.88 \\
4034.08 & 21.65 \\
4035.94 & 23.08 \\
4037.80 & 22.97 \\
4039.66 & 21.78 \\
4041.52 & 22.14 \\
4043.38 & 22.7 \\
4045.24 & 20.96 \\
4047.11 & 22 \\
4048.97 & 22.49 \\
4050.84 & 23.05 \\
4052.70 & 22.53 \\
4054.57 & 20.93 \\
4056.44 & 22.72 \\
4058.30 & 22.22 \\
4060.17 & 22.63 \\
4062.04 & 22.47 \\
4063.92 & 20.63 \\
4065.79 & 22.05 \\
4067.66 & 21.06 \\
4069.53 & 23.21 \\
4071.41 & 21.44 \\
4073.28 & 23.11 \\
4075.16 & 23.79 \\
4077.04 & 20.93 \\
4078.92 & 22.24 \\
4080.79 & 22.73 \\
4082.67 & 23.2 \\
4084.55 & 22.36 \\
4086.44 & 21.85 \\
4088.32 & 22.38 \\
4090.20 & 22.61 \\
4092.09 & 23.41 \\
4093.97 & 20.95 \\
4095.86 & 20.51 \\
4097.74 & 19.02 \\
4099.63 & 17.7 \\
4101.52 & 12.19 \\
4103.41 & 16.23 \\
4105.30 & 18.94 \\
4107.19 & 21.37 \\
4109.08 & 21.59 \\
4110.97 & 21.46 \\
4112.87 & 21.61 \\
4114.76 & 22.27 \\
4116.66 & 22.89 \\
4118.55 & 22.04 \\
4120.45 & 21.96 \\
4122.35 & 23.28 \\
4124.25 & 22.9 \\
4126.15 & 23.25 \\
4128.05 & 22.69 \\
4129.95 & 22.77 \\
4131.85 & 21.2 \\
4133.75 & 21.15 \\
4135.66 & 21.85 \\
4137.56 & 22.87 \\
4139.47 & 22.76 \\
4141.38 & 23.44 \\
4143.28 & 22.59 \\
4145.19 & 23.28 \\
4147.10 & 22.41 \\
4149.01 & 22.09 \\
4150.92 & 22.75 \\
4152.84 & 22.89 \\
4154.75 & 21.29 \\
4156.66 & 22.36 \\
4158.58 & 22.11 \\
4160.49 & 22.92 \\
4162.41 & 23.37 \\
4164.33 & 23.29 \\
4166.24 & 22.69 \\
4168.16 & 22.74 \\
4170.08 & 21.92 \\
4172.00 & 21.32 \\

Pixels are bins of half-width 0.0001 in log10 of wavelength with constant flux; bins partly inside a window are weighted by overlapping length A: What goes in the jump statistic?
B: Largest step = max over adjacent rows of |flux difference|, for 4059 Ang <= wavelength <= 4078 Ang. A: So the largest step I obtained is 2.9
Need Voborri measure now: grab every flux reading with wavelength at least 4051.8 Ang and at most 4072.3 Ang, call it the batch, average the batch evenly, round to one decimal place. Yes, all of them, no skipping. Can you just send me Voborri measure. 22.0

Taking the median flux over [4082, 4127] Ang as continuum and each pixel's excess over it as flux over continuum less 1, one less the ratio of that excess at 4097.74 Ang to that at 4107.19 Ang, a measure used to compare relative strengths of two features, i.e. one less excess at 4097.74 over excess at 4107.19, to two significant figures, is -4.4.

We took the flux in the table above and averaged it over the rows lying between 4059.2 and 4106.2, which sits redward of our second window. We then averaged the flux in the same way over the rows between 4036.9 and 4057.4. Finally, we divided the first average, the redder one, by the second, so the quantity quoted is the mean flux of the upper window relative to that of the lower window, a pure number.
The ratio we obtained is 0.95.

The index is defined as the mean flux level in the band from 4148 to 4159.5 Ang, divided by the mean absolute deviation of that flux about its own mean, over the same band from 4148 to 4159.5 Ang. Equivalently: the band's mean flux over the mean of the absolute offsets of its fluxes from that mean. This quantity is 53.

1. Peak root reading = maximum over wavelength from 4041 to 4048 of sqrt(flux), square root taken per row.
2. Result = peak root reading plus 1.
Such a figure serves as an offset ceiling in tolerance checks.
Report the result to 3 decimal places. 5.764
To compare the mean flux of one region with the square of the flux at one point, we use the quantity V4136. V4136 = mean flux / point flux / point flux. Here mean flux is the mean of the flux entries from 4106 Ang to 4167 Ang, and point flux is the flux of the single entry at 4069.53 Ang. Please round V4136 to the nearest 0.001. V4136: 0.042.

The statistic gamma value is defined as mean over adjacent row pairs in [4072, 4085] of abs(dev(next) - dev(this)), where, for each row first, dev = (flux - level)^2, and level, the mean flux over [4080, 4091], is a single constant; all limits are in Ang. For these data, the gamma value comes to 0.9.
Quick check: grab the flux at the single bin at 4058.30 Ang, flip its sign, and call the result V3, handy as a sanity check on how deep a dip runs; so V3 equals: -22.2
